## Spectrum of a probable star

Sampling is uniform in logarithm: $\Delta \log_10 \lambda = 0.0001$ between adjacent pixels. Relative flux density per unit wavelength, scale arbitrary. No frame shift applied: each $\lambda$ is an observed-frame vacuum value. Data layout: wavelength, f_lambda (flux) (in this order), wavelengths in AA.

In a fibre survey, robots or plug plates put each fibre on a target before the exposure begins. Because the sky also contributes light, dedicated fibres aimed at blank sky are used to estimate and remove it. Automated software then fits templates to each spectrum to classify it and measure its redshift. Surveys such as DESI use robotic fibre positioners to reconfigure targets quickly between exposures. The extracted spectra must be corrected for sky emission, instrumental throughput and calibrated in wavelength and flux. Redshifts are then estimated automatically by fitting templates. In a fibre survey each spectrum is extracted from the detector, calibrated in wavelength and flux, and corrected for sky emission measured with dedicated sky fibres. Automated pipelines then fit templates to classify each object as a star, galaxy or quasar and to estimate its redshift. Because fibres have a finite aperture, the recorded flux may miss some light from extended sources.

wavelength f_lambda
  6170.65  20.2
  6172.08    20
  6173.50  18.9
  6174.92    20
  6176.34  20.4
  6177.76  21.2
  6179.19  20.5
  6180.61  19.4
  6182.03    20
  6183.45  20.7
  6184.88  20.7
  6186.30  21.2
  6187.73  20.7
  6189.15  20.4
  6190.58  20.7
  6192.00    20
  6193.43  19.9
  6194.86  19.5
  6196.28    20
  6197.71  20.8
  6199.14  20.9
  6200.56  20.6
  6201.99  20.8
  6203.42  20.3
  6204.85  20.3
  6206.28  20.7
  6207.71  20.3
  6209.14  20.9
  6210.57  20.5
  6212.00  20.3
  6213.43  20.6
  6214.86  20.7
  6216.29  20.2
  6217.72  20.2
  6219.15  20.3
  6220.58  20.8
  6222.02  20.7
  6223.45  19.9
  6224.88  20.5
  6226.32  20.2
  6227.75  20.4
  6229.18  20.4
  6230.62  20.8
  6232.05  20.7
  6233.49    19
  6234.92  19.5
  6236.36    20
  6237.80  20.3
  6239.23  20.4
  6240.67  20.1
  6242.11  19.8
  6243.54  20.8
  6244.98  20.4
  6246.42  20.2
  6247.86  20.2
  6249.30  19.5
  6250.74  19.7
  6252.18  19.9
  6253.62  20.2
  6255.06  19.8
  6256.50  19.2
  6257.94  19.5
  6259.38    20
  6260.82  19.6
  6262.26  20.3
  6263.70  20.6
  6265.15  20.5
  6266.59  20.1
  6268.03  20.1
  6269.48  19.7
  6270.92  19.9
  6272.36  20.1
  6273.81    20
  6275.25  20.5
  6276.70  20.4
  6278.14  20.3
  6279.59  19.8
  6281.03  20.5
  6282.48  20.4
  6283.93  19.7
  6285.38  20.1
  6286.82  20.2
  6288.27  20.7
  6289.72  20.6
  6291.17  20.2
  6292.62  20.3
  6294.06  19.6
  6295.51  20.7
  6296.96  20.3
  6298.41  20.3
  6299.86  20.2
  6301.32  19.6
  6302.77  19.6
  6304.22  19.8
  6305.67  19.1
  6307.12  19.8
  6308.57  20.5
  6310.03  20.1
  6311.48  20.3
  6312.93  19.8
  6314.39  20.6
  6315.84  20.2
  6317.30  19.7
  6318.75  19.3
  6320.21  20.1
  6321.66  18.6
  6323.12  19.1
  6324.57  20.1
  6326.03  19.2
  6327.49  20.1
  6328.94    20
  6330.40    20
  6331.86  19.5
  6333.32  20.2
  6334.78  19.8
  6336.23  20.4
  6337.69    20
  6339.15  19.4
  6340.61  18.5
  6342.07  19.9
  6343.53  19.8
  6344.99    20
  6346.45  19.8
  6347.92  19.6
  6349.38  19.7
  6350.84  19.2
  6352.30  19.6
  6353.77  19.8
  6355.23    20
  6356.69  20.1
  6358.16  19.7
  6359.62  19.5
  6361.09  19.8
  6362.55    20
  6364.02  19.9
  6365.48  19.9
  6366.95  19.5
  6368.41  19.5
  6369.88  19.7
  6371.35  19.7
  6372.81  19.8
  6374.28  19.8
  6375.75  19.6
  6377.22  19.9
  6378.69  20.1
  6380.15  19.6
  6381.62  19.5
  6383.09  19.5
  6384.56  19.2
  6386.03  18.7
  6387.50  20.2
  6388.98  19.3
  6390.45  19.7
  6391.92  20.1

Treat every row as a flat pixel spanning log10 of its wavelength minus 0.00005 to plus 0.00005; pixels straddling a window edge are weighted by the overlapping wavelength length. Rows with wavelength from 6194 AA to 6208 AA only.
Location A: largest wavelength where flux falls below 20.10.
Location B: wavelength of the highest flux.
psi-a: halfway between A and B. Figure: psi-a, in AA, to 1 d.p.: 6197.7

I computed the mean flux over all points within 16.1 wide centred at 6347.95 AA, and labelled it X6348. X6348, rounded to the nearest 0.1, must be 19.6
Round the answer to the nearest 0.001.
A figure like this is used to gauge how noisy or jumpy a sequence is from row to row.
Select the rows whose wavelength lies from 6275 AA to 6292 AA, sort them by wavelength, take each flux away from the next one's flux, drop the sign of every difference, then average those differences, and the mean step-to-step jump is 0.336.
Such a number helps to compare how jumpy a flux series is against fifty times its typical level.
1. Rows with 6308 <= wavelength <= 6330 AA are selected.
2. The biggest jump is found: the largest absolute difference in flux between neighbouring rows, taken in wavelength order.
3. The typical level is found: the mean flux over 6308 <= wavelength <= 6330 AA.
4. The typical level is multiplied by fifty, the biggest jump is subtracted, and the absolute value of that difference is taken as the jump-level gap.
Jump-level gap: 991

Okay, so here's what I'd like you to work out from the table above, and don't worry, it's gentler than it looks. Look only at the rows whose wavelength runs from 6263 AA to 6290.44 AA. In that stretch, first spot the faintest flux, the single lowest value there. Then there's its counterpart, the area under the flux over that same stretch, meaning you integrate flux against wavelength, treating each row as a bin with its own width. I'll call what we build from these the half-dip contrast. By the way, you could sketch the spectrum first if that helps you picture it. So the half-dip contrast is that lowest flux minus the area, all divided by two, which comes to -268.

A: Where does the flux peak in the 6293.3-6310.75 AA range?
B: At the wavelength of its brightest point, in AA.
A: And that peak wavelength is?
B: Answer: 6295.51 AA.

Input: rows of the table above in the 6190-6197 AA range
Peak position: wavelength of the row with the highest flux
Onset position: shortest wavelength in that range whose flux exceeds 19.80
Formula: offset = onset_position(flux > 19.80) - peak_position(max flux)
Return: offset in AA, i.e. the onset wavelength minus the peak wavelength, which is 0.0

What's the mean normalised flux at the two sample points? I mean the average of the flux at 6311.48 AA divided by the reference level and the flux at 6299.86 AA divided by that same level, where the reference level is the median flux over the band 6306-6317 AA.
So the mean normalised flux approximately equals 1.002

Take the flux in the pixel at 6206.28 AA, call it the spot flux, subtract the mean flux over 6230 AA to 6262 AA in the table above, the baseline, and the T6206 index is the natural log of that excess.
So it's -0.3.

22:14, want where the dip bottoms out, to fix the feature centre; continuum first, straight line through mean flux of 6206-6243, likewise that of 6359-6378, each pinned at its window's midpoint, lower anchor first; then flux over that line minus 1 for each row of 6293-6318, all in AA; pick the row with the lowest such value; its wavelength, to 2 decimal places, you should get 6305.67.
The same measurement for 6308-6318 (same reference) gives 6317.30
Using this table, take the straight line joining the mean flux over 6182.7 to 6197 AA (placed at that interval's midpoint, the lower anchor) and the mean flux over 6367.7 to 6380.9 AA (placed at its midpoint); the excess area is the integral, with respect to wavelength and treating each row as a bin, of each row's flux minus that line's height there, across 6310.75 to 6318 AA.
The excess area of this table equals 1.2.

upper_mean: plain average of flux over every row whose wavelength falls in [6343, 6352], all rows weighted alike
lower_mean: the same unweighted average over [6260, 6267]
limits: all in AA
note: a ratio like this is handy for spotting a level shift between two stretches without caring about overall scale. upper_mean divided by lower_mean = 0.97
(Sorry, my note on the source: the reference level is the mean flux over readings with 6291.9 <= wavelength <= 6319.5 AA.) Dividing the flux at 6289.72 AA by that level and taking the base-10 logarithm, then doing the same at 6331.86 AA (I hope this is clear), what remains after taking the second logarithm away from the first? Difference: 0.024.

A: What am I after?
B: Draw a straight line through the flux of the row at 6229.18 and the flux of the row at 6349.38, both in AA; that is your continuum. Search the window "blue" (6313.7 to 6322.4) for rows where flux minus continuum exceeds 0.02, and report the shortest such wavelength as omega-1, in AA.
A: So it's 6314.39 AA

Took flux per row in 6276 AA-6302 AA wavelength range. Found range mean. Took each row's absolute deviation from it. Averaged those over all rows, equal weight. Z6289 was 0.26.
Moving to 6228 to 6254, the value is 0.37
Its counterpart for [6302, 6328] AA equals 0.43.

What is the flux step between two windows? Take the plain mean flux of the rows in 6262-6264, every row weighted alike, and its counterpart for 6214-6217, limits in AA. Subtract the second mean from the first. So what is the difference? 0.00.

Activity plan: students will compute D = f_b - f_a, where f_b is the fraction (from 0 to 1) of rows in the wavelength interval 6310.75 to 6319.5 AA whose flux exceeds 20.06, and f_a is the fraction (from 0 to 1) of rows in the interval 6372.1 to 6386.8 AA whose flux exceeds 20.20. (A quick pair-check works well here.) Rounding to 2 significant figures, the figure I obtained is 0.50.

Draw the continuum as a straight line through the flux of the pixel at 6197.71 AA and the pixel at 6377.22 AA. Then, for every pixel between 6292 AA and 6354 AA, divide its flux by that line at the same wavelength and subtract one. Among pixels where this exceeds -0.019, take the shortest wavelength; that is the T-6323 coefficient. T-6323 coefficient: 6292.62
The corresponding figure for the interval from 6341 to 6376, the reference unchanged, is 6342.07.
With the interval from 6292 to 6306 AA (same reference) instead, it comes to 6292.62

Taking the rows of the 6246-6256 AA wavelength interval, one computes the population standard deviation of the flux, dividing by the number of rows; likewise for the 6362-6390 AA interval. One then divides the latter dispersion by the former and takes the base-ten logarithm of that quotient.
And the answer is 0.12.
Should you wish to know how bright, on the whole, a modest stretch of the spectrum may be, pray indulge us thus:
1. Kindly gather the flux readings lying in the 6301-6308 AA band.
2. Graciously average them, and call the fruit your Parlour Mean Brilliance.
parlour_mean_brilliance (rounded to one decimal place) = 19.6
